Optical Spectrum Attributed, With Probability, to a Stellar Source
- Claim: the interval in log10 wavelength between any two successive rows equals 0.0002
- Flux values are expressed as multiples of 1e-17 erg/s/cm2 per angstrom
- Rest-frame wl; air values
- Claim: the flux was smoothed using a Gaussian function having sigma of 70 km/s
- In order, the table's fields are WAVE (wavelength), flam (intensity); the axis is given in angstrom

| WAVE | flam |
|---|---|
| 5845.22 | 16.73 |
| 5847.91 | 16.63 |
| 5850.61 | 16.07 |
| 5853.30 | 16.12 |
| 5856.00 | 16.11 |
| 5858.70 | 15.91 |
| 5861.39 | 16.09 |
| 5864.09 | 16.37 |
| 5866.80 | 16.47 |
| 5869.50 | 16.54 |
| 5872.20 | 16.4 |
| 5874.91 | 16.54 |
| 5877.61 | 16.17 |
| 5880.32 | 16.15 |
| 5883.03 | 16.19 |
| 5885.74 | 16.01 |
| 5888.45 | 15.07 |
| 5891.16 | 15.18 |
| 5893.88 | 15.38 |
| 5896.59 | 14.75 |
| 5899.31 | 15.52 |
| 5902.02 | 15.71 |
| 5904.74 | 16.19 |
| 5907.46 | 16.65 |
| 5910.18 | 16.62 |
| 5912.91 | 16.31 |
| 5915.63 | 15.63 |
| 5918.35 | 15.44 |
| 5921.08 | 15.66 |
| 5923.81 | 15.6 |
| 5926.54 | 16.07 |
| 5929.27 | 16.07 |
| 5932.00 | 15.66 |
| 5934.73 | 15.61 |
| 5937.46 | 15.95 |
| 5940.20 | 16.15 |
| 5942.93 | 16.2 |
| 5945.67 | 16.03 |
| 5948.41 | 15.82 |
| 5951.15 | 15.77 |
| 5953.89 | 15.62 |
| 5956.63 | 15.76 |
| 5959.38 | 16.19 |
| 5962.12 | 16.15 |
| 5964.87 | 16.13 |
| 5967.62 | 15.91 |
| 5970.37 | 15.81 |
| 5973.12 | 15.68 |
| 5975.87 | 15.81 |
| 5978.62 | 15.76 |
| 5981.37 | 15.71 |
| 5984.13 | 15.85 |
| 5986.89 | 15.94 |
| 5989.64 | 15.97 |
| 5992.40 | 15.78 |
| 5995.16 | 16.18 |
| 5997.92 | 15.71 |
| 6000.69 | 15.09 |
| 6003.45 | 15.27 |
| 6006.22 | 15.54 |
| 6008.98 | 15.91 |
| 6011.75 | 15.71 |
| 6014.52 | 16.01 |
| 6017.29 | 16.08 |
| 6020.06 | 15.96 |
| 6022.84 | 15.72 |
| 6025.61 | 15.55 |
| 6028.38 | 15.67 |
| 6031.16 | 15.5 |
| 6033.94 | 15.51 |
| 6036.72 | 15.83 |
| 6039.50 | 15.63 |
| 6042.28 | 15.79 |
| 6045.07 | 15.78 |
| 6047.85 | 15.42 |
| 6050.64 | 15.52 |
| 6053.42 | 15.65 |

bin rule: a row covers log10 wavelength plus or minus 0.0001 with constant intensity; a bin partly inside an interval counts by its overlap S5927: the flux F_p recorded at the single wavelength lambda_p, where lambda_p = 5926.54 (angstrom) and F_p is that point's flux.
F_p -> 16.07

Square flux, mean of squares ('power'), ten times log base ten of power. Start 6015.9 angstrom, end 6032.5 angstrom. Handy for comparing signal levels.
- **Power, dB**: 23.9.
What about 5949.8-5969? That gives 24.0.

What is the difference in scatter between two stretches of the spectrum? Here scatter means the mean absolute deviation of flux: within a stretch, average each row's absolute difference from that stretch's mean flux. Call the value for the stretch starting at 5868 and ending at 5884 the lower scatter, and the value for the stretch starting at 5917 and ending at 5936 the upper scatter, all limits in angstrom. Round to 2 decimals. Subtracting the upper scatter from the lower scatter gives -0.03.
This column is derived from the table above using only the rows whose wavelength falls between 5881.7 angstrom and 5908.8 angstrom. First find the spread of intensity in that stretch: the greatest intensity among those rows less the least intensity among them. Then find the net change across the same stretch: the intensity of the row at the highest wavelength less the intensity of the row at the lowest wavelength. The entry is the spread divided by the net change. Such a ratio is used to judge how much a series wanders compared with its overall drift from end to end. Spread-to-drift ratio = 4.1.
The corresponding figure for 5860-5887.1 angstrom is -6.6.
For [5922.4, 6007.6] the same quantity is -18.5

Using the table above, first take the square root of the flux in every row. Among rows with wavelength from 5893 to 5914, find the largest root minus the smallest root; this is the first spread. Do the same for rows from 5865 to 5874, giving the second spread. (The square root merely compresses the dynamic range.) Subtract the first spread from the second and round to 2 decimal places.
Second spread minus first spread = -0.22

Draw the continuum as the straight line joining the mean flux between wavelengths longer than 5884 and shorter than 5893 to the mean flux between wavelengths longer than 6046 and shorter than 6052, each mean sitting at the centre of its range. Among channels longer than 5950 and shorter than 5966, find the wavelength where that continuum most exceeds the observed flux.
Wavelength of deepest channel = 5953.89 angstrom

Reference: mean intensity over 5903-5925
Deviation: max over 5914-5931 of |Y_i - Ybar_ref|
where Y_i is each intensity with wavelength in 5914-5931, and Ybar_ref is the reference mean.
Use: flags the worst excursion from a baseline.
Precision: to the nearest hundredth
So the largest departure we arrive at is 0.57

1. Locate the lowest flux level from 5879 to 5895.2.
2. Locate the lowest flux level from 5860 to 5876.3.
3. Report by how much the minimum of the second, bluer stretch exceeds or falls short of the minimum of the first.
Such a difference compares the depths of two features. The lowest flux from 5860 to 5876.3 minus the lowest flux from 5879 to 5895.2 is 1.0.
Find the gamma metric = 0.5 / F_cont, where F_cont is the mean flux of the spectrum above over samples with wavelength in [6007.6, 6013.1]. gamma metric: 0.0316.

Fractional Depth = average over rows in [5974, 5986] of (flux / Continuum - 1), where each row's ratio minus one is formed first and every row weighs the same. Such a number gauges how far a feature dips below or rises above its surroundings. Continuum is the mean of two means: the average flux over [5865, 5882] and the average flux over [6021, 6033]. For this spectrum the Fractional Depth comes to -0.013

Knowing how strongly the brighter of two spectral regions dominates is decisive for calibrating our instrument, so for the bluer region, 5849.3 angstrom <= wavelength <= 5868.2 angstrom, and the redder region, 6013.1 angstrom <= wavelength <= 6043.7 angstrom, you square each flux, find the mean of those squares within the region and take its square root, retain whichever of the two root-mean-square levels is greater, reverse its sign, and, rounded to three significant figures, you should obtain -16.2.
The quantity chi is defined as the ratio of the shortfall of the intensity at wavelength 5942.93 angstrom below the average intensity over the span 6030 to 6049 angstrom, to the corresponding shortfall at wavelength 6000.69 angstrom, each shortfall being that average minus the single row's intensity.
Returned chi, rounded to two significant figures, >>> -1.0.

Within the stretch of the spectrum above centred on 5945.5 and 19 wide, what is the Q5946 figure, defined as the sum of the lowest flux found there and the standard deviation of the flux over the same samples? 15.8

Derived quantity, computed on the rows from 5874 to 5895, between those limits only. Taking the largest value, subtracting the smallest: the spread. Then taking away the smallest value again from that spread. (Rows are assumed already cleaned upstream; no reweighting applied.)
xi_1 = -13.6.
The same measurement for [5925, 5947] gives -15.0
